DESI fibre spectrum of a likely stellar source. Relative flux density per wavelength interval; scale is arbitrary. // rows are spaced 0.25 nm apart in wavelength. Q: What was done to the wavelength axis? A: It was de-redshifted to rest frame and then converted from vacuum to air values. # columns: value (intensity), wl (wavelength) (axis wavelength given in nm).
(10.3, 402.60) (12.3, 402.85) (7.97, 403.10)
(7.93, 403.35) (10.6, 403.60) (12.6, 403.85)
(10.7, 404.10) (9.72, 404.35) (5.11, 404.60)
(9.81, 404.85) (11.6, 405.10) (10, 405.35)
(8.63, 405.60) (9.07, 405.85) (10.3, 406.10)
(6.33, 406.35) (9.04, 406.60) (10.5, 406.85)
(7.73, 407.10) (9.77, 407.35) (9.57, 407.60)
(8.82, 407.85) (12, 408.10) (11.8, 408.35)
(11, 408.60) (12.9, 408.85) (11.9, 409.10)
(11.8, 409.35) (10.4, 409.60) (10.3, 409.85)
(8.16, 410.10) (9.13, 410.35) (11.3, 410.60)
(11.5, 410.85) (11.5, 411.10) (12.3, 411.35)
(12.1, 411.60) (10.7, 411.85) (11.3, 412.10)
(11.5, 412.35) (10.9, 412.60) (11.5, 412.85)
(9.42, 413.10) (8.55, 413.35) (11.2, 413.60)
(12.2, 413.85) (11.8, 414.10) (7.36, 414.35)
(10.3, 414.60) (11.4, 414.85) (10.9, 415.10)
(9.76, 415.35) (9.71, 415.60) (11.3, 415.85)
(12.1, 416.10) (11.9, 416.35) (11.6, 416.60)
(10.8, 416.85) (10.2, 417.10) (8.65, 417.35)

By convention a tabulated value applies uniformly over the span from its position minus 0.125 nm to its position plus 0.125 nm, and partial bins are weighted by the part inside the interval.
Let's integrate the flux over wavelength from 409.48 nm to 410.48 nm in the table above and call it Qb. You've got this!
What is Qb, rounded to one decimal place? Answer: 9.5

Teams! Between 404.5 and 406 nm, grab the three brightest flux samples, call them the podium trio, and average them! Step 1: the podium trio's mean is 10.5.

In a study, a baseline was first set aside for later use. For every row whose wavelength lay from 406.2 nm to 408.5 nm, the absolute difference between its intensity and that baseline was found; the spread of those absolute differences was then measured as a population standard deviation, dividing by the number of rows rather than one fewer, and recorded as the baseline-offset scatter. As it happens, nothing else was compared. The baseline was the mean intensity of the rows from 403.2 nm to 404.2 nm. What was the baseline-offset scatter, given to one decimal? 1.1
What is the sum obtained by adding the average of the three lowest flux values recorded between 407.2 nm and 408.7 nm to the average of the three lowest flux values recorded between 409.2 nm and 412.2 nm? 18.6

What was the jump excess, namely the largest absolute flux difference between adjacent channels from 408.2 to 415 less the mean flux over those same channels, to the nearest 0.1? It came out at -6.5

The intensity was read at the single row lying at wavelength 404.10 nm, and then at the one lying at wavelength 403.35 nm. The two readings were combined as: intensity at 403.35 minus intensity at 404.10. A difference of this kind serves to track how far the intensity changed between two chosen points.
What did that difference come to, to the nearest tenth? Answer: -2.8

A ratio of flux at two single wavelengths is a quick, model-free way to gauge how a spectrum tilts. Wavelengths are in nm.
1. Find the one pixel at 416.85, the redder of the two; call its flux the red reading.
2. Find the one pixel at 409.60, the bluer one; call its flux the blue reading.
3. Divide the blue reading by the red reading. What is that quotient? 0.96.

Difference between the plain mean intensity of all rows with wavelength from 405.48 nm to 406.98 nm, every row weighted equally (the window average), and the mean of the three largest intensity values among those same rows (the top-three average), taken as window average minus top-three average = -1.0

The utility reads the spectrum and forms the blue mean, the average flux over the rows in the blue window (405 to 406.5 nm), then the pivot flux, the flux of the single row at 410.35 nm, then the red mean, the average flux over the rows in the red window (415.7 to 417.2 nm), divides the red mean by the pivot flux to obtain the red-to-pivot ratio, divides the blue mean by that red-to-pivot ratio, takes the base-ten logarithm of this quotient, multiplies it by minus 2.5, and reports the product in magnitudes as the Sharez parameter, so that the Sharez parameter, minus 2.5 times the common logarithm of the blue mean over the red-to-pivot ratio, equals -2.19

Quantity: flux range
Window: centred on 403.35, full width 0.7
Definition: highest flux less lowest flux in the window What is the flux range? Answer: 3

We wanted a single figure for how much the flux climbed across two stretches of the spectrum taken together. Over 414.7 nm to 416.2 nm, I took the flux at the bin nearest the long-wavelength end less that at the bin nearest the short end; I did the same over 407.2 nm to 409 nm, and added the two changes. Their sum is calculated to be 4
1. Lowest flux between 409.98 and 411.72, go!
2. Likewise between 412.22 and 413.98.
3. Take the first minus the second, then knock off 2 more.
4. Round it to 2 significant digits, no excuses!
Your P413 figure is -2.4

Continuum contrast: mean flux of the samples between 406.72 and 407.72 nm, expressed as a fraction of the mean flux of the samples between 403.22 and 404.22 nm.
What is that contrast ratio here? 0.90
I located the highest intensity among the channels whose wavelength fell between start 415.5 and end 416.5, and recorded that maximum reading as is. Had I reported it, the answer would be 12.1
